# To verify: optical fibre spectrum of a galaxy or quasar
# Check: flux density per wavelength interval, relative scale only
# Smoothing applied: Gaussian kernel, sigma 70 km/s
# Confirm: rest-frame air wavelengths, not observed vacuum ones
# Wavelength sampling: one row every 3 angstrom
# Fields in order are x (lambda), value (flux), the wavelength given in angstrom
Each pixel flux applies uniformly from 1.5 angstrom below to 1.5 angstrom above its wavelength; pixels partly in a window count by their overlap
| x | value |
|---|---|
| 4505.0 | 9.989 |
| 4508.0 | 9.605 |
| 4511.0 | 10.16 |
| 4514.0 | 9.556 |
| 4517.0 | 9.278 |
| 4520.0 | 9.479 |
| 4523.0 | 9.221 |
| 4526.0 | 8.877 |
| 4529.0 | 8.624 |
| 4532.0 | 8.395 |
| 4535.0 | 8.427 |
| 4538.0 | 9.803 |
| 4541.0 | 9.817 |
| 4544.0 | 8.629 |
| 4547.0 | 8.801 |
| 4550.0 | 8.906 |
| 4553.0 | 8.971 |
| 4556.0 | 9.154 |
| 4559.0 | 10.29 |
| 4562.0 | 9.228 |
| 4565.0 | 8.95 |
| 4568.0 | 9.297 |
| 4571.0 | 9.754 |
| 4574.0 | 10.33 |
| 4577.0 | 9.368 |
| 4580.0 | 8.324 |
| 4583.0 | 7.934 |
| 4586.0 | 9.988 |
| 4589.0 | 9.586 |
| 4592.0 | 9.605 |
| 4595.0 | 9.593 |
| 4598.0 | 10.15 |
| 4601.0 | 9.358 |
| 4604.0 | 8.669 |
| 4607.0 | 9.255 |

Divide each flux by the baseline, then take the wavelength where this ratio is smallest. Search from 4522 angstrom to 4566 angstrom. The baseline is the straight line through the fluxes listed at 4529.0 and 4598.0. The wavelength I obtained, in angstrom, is 4565.0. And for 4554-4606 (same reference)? 4583.0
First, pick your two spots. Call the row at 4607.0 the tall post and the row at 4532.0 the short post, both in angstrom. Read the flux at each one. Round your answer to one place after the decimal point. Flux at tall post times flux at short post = 77.7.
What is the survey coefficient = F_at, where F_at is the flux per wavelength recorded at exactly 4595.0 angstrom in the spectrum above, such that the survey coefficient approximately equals 9.593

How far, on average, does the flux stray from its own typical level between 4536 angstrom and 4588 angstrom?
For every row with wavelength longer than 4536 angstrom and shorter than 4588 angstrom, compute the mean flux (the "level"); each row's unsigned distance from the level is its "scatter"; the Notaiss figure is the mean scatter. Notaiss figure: 0.53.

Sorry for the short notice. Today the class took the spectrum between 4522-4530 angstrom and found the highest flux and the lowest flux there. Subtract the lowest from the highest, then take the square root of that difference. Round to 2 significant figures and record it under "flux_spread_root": 0.77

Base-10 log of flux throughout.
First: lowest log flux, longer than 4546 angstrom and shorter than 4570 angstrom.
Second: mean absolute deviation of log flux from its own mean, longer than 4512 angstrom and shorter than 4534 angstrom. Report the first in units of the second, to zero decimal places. 53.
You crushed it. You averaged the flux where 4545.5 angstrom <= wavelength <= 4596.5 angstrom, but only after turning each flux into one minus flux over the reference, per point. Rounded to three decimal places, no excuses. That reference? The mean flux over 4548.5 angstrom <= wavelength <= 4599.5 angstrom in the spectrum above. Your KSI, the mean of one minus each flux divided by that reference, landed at 0.008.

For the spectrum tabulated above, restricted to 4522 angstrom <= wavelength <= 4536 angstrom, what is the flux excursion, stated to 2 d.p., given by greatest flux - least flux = 0.83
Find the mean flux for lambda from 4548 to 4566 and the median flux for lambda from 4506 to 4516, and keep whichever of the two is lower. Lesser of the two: 9.25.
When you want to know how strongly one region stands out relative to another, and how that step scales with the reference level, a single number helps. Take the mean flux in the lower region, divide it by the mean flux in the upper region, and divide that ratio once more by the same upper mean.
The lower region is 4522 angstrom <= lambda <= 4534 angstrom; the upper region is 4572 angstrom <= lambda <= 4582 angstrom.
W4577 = 0.101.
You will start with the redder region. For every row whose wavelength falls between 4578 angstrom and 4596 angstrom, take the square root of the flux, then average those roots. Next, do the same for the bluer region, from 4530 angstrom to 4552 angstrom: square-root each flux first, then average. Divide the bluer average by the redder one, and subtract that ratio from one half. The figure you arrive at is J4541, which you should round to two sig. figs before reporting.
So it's -0.49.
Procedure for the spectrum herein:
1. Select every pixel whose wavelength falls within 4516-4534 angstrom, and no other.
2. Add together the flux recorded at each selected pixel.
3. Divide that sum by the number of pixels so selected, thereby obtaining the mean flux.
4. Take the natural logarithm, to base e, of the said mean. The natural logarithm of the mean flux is 2.19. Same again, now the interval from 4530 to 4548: 2.19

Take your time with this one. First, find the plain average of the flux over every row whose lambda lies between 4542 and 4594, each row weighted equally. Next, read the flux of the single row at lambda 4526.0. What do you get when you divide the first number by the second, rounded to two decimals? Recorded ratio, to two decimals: 1.04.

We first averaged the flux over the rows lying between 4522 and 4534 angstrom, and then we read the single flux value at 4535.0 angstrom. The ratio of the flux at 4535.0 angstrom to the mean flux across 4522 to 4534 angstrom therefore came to 0.96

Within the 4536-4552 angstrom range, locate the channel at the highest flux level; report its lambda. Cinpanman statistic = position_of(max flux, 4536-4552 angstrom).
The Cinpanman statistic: 4541.0 angstrom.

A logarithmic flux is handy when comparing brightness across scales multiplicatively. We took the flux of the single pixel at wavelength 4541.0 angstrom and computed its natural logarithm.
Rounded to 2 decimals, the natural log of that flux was 2.28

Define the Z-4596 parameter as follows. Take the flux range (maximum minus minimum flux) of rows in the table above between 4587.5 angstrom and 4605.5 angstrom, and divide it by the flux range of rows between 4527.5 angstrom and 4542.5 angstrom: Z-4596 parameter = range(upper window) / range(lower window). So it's 1.0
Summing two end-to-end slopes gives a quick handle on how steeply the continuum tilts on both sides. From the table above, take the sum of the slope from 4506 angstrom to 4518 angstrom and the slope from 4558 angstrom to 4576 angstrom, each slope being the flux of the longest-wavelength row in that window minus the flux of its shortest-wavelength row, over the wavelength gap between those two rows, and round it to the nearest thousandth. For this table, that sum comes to -0.034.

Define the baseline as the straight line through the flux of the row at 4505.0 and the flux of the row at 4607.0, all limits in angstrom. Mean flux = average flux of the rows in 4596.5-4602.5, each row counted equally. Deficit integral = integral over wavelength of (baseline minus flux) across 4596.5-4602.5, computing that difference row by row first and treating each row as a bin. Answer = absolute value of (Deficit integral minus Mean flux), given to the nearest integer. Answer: 12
